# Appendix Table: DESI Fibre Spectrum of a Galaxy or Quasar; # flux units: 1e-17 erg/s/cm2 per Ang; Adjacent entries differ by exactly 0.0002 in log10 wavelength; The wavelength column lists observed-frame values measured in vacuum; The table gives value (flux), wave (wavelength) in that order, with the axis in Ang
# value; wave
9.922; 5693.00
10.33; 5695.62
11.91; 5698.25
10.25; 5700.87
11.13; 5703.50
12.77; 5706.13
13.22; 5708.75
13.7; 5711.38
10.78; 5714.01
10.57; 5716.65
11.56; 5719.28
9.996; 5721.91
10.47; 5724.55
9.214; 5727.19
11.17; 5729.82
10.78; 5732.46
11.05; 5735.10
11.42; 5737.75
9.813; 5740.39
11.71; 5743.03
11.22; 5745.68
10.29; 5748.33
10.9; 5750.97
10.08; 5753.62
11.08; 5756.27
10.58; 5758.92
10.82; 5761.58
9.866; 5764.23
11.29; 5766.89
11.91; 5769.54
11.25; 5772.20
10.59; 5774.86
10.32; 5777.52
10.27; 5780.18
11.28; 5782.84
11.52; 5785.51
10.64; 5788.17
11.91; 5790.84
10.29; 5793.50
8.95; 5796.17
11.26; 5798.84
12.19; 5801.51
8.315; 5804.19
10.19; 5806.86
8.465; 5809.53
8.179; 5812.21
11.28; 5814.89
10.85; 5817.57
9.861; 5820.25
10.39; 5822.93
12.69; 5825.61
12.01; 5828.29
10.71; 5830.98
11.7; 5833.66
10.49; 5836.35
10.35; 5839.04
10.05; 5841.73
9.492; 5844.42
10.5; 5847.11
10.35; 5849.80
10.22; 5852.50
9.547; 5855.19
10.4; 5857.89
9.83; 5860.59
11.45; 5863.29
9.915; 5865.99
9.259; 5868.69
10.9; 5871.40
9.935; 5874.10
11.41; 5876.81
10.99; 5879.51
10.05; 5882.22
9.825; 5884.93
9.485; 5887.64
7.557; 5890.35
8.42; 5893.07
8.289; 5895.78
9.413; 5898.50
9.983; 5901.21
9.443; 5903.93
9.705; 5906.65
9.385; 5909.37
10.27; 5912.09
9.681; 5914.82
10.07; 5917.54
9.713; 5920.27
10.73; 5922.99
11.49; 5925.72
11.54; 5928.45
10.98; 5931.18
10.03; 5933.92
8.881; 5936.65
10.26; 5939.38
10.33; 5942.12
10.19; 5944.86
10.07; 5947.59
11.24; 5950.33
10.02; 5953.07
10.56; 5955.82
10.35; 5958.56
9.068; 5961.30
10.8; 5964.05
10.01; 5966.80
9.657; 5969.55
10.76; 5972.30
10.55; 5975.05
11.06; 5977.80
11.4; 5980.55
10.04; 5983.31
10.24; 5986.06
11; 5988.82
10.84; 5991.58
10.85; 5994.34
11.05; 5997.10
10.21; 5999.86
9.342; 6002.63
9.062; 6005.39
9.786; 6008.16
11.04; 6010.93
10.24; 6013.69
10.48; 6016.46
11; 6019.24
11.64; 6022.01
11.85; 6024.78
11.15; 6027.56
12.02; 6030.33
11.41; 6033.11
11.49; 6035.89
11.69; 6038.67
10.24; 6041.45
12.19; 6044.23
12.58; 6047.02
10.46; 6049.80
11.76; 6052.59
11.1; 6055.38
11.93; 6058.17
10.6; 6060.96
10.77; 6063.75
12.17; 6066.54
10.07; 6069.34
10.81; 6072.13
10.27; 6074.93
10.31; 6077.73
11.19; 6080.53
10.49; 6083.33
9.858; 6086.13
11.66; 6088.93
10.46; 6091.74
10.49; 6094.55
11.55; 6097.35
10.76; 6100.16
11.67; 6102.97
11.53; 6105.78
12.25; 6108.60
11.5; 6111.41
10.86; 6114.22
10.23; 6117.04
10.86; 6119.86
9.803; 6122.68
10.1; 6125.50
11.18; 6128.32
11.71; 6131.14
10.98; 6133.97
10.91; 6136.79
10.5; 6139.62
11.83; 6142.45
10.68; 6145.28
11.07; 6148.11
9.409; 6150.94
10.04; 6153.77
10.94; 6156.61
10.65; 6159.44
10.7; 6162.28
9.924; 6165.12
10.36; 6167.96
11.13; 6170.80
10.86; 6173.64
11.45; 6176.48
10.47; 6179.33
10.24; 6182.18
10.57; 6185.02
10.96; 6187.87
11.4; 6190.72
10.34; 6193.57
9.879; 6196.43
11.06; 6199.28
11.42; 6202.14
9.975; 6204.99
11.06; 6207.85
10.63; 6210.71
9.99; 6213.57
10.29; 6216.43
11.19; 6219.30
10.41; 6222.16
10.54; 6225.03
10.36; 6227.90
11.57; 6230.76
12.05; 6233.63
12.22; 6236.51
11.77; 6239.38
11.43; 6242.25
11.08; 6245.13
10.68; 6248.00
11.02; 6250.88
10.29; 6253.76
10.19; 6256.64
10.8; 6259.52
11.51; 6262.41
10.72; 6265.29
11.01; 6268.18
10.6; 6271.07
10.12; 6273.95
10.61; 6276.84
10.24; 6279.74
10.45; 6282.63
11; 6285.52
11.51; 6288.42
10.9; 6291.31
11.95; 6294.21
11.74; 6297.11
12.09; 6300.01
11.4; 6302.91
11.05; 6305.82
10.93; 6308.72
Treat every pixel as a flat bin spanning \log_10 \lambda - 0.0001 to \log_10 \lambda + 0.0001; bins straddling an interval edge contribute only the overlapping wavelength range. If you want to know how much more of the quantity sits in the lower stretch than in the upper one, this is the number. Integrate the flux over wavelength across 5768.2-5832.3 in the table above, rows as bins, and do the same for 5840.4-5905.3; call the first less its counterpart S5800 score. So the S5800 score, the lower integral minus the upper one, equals 42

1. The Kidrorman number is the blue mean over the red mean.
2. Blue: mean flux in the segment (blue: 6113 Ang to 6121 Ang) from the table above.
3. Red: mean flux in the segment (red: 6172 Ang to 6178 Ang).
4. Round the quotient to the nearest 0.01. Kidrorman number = 0.95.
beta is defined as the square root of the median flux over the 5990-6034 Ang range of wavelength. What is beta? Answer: 3.31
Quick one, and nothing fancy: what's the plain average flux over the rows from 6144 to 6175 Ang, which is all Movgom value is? 10.5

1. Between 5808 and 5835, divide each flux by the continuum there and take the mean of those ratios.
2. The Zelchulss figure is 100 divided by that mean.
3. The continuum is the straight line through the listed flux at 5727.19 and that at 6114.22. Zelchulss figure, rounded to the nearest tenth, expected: 90.6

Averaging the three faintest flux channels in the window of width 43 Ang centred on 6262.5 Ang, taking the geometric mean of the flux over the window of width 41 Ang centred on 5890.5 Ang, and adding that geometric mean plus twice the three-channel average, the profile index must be 30.0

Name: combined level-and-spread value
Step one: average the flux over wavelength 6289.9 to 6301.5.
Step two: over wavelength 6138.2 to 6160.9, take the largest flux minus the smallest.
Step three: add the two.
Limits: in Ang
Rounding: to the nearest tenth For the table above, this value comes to 14.1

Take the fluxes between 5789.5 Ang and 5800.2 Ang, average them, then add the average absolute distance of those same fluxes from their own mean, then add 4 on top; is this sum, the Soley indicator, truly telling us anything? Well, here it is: 15.6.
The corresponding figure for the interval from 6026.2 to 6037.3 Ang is 15.8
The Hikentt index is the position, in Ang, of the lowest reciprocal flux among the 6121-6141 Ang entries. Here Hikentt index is 6131.14 Ang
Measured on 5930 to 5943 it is 5931.18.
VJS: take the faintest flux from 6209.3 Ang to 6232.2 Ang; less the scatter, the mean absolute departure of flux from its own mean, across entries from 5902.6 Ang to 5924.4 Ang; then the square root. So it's 3.10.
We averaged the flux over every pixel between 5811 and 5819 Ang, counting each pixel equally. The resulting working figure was 10.1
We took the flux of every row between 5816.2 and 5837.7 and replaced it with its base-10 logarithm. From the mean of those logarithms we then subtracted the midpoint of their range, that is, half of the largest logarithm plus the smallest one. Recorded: -0.0052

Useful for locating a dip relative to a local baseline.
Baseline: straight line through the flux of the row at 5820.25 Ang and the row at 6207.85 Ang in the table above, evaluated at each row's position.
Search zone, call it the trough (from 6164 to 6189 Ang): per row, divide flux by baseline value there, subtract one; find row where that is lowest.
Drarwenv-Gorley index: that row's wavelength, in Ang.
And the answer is 6165.12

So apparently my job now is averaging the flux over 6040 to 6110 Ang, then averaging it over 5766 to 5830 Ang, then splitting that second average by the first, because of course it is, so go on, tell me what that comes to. 0.96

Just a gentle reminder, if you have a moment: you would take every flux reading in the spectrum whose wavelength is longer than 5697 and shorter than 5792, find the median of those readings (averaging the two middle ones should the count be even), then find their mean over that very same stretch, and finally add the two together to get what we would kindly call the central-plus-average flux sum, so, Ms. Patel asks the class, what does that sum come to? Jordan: 22.0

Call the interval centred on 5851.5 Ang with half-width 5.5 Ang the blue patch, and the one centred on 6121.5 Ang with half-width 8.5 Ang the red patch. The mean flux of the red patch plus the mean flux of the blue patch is 20.7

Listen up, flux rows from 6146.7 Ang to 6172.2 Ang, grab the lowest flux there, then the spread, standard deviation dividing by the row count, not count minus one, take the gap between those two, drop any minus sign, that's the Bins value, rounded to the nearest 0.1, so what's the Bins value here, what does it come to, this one 8.9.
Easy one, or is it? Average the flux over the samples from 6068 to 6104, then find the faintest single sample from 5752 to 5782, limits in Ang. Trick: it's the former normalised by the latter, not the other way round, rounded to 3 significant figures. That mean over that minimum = 1.09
